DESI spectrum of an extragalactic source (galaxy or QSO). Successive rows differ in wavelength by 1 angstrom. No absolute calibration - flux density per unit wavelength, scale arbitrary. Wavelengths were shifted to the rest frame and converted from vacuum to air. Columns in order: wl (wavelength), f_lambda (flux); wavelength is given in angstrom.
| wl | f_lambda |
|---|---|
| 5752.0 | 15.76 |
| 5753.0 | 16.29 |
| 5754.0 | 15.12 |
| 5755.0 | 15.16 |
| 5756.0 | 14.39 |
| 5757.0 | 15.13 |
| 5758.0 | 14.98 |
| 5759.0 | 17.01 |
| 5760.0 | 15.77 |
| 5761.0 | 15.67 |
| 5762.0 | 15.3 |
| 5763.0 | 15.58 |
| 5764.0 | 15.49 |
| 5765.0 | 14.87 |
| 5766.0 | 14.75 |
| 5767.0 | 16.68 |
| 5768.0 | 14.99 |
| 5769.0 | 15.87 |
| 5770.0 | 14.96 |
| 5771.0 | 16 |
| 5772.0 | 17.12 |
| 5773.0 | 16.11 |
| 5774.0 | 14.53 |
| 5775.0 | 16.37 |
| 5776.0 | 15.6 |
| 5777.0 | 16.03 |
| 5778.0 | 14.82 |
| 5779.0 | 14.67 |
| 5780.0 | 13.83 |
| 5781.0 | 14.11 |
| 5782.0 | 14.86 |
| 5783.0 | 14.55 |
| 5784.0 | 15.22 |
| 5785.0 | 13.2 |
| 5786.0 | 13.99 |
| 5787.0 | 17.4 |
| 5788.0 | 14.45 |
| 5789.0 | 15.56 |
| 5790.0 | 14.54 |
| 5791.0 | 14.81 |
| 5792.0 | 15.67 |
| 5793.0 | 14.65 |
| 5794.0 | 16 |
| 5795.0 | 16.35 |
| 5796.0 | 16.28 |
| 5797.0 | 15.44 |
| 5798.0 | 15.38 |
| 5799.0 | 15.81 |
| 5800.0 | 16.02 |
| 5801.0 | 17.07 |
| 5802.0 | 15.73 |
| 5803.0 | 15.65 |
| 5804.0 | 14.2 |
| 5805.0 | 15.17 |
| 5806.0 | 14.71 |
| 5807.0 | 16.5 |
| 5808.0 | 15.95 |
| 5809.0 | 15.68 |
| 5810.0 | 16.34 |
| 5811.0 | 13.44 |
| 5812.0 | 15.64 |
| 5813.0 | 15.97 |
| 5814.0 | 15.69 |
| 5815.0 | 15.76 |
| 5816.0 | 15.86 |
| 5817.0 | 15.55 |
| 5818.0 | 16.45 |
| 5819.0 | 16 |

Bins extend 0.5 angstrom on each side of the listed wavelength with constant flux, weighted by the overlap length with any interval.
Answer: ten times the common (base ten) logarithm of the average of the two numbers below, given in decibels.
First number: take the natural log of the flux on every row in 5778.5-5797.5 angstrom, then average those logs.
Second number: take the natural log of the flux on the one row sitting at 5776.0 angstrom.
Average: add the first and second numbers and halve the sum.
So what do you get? 4.36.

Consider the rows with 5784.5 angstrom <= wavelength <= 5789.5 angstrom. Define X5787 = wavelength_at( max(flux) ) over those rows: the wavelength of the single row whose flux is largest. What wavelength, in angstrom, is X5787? 5787.0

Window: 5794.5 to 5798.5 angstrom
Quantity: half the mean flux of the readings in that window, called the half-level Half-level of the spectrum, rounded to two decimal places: 7.93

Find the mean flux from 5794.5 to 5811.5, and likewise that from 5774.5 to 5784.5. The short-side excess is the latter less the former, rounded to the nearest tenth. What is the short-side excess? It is -0.6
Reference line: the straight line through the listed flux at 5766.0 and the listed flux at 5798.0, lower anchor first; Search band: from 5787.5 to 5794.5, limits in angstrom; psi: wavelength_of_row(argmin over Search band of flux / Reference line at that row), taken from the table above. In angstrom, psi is 5788.0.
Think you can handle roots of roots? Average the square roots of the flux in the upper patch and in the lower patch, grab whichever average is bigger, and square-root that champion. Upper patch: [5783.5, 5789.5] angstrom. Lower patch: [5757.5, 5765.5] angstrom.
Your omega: 1.99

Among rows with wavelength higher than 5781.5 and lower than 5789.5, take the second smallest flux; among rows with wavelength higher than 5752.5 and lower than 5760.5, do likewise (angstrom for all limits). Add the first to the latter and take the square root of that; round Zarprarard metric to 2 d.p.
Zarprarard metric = 5.38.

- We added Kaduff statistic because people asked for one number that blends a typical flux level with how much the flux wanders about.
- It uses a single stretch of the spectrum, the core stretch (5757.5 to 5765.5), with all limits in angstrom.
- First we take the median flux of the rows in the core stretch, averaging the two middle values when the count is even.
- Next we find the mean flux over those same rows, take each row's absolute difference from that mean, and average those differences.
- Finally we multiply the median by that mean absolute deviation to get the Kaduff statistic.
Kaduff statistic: 7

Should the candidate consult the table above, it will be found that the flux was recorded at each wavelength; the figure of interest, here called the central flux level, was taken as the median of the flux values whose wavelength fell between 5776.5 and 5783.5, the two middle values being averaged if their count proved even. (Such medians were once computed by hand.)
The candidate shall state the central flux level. 14.7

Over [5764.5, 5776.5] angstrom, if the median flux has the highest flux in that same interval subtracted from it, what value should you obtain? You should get -1.4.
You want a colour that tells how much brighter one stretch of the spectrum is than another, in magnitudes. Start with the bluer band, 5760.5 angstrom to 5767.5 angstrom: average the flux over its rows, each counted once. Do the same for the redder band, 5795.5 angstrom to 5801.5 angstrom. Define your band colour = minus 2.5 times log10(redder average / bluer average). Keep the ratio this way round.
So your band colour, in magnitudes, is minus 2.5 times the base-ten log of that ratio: -0.036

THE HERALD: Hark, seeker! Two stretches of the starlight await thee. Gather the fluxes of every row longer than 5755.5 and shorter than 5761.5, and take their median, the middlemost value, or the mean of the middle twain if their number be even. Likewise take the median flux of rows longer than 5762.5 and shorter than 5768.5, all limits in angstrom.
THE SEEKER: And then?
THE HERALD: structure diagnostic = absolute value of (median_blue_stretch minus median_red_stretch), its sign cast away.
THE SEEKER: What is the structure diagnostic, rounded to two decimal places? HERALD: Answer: 0.16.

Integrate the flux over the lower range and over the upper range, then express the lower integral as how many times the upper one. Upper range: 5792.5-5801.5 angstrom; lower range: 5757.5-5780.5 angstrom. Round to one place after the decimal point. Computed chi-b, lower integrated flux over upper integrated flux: 2.5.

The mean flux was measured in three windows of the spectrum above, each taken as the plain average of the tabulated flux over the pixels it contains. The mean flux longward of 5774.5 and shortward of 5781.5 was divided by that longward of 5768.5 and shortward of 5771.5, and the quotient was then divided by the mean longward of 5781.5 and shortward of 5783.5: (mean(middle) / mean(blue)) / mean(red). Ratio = 0.066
